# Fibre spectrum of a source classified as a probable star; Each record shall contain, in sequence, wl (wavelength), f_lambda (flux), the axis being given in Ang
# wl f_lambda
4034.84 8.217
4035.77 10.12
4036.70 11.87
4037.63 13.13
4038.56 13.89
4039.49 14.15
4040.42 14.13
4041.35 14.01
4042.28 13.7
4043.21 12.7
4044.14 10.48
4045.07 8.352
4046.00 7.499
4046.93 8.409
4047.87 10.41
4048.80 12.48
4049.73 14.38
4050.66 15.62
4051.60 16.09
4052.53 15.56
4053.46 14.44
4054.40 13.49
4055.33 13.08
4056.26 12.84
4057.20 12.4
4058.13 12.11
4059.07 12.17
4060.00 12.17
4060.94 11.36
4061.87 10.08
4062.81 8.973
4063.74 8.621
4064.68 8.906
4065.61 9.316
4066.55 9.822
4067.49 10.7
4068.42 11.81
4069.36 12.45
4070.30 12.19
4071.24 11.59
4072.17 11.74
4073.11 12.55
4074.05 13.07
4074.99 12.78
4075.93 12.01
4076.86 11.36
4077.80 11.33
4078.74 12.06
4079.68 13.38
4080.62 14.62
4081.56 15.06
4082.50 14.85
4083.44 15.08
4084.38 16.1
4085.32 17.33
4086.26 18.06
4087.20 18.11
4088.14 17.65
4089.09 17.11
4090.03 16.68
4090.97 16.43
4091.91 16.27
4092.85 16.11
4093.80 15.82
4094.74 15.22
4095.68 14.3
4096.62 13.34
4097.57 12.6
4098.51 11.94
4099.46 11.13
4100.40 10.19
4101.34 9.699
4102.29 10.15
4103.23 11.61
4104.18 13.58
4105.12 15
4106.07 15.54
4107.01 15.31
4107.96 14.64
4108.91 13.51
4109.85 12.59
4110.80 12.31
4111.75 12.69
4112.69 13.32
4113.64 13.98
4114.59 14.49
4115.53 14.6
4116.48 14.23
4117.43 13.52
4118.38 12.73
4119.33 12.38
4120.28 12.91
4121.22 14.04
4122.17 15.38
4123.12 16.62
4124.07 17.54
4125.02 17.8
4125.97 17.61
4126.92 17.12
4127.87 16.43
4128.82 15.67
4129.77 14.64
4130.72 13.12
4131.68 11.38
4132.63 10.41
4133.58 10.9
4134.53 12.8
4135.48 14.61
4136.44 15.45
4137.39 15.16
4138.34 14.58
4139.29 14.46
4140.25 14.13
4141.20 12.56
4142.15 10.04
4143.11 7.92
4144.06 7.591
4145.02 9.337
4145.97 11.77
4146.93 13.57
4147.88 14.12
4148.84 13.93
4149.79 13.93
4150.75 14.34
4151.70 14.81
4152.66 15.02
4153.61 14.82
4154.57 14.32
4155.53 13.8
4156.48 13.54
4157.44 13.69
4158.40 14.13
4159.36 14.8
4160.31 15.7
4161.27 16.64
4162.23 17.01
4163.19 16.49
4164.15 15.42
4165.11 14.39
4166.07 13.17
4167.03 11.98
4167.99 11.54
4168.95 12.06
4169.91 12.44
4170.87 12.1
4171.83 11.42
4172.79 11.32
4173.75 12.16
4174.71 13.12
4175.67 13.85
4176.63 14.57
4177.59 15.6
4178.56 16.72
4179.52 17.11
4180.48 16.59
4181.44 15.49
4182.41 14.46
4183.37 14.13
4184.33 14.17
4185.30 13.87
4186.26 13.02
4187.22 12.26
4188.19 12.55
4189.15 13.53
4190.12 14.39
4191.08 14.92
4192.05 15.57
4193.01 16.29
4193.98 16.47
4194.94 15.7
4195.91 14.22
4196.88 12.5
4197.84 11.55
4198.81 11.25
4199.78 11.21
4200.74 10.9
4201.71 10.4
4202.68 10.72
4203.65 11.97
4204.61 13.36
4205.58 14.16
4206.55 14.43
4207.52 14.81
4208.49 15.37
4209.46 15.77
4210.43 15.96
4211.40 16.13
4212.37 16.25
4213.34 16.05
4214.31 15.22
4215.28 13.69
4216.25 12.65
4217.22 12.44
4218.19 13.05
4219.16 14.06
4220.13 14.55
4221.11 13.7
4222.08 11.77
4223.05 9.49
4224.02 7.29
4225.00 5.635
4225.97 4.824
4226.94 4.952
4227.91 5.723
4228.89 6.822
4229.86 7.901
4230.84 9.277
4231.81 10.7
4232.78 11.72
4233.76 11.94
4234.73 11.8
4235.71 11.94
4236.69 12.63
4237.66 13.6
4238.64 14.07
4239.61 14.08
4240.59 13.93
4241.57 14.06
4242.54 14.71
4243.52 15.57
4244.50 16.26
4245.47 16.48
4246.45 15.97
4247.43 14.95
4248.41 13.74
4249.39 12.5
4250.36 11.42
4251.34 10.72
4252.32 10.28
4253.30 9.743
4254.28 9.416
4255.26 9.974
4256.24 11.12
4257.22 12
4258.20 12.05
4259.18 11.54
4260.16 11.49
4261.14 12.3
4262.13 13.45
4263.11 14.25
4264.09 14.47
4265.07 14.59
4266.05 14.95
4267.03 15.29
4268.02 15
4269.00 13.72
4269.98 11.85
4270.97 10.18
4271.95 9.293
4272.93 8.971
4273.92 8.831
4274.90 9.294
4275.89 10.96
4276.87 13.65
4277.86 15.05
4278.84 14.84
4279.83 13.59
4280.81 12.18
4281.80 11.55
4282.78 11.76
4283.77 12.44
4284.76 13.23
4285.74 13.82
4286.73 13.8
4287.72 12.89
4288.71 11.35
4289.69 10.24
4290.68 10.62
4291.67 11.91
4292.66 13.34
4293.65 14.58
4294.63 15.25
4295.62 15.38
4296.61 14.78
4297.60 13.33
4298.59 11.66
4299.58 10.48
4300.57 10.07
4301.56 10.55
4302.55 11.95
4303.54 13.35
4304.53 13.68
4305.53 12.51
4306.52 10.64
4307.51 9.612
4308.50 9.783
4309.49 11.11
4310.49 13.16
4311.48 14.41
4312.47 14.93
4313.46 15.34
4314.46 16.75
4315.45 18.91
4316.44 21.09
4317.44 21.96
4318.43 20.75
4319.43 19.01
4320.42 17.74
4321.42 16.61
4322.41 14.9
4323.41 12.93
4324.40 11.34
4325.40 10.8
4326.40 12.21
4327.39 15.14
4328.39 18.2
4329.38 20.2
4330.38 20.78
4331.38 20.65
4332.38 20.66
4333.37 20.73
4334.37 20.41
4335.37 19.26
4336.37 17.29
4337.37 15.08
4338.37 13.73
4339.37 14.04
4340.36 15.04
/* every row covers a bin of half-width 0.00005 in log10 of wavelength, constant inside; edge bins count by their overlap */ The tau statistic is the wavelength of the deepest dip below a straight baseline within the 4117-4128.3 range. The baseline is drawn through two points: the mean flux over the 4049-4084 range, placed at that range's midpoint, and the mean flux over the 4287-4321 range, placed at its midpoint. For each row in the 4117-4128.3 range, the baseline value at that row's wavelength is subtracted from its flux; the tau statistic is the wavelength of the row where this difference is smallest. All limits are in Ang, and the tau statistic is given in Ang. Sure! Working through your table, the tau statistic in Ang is 4119.33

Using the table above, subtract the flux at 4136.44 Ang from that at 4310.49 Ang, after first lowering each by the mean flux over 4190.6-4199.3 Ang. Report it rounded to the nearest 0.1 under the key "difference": -2.3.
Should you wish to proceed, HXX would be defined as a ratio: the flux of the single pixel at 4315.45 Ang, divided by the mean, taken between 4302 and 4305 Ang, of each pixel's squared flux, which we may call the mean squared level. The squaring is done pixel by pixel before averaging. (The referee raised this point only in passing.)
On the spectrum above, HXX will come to 0.11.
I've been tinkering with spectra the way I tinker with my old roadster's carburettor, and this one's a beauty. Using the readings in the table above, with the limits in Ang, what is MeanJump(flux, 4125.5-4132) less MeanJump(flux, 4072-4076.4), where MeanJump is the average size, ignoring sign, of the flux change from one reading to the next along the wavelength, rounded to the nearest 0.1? 0.4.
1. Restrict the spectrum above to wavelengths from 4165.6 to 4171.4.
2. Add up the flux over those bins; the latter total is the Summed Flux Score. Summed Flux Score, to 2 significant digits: 73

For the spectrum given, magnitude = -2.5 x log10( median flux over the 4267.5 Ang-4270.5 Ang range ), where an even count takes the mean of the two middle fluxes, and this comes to -2.8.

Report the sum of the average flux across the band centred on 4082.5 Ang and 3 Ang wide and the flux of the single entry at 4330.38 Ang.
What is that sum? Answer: 35.8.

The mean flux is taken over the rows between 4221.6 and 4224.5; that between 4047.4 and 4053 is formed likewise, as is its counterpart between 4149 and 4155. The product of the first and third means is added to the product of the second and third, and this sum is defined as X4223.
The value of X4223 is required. 343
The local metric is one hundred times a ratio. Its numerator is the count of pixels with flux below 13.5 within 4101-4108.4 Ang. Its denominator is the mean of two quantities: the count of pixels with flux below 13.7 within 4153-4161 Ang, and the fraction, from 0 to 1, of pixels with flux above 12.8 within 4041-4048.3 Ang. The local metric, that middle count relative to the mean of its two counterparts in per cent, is 267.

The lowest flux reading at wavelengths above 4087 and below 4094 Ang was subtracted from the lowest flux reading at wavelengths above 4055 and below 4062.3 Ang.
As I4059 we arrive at -6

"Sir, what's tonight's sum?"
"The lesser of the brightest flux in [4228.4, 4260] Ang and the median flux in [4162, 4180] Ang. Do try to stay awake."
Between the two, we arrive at 13.2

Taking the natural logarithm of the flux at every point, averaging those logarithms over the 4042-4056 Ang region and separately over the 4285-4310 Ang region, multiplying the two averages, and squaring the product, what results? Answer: 38.8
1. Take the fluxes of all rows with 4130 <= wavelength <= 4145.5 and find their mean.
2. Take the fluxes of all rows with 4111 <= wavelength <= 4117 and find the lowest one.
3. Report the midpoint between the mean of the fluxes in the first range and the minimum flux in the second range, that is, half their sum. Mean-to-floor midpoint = 12.4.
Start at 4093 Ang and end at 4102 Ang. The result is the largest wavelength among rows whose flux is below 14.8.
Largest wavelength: 4101.34 Ang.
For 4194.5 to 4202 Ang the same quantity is 4201.71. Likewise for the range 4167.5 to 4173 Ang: 4172.79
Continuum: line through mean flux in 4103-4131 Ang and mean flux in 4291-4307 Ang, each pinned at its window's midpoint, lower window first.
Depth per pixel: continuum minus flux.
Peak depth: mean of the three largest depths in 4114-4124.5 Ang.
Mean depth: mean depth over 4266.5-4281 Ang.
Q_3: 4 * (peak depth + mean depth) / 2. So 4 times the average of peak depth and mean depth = 5.2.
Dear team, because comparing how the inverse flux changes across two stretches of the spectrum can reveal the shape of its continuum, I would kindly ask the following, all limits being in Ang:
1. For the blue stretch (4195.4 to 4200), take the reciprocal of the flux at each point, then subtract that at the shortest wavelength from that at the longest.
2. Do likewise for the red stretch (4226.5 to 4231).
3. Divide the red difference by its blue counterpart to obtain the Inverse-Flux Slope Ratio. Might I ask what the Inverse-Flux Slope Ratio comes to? -5.0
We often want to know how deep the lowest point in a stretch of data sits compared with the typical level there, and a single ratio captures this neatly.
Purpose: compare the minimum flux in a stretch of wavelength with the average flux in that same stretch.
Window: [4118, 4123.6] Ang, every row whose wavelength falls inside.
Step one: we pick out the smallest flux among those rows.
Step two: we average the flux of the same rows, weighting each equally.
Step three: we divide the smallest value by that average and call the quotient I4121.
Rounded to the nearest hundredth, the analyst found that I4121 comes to 0.88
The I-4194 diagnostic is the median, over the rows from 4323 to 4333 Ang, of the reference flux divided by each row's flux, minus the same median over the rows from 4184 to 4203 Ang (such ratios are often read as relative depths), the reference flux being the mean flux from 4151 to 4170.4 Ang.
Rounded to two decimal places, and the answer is -0.21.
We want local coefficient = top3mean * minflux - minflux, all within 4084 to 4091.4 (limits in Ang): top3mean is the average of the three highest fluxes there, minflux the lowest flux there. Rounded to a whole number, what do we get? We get 273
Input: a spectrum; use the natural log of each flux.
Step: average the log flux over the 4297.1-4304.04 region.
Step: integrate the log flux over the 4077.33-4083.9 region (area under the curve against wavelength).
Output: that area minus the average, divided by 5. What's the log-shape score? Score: 2.95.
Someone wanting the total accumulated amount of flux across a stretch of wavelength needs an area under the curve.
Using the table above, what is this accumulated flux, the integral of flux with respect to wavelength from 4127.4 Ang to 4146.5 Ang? 241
